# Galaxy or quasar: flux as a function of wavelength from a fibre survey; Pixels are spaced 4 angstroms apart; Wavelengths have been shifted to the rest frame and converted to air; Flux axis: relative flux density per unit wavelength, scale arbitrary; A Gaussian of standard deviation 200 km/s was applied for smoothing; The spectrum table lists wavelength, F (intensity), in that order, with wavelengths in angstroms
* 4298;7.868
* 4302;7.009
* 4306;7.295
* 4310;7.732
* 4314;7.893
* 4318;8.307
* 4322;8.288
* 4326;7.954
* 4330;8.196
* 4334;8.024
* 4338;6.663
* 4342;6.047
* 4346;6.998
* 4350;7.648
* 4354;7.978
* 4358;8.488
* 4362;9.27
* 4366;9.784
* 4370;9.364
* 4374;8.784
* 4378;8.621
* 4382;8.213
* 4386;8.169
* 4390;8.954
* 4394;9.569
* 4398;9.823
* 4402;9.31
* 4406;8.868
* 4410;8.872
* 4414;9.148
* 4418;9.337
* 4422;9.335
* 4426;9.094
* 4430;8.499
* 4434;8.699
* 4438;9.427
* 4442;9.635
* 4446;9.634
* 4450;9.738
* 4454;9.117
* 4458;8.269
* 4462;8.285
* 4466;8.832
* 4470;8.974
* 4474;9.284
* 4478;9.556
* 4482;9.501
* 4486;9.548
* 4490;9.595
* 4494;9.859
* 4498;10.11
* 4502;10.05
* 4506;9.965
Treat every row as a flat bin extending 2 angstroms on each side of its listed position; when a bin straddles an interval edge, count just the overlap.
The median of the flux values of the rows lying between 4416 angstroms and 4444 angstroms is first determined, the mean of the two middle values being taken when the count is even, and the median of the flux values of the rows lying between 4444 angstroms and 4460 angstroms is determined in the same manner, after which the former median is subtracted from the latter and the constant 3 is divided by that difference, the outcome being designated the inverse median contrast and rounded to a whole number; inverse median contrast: 74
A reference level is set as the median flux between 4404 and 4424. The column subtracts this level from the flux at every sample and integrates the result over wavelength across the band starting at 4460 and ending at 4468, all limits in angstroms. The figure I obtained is -5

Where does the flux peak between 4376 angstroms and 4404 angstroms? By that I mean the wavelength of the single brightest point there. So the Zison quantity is 4398 angstroms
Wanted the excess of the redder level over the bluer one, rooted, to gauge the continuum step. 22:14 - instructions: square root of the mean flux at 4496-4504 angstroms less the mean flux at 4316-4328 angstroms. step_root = 1.4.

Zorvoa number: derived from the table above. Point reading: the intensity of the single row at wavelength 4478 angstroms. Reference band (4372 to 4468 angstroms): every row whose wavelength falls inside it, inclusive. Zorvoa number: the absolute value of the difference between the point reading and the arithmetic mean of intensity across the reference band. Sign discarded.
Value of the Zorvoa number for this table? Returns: 0.55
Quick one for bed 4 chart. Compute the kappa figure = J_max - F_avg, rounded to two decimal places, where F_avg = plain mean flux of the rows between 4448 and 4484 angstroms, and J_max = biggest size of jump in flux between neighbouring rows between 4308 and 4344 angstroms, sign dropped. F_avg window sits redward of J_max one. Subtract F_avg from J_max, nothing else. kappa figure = -7.70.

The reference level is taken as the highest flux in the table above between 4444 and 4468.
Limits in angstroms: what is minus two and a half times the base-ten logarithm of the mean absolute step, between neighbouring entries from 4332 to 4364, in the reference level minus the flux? 0.3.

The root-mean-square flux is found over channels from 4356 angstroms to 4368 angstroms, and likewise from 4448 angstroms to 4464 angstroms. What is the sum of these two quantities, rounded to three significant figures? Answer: 18.1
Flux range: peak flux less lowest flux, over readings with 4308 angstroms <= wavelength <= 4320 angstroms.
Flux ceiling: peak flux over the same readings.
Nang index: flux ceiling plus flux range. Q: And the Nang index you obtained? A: 8.88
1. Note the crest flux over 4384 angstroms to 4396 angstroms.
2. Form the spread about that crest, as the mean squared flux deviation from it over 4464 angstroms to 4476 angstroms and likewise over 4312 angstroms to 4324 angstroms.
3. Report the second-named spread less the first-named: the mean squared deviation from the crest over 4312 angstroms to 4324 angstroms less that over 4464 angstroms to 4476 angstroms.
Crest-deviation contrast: 1.7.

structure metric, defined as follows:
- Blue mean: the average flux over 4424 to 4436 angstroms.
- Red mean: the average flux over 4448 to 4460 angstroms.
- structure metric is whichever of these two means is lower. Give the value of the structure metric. 8.8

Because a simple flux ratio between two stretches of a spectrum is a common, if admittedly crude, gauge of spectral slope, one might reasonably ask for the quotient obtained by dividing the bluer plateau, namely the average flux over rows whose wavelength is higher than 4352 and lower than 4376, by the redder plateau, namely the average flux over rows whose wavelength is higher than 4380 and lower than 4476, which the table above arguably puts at 0.99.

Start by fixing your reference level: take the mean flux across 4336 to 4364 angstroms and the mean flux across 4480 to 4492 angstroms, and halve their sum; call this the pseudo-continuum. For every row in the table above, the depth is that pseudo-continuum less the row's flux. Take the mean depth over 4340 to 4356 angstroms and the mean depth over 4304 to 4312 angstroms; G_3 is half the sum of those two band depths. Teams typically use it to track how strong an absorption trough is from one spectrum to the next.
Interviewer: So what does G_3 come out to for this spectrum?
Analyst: 1.2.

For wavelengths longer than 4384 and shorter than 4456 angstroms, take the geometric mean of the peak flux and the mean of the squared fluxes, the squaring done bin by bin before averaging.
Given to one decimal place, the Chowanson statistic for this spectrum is 28.8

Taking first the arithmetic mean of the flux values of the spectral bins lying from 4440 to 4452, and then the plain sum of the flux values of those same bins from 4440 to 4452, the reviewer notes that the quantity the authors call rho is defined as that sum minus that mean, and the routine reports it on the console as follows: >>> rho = 19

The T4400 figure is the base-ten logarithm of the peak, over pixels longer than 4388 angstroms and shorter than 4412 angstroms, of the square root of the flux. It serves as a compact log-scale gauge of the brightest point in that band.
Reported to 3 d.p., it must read 0.496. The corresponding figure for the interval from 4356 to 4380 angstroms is 0.495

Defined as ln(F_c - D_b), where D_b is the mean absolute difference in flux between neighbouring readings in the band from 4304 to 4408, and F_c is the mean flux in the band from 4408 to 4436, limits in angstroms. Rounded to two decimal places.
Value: 2.14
